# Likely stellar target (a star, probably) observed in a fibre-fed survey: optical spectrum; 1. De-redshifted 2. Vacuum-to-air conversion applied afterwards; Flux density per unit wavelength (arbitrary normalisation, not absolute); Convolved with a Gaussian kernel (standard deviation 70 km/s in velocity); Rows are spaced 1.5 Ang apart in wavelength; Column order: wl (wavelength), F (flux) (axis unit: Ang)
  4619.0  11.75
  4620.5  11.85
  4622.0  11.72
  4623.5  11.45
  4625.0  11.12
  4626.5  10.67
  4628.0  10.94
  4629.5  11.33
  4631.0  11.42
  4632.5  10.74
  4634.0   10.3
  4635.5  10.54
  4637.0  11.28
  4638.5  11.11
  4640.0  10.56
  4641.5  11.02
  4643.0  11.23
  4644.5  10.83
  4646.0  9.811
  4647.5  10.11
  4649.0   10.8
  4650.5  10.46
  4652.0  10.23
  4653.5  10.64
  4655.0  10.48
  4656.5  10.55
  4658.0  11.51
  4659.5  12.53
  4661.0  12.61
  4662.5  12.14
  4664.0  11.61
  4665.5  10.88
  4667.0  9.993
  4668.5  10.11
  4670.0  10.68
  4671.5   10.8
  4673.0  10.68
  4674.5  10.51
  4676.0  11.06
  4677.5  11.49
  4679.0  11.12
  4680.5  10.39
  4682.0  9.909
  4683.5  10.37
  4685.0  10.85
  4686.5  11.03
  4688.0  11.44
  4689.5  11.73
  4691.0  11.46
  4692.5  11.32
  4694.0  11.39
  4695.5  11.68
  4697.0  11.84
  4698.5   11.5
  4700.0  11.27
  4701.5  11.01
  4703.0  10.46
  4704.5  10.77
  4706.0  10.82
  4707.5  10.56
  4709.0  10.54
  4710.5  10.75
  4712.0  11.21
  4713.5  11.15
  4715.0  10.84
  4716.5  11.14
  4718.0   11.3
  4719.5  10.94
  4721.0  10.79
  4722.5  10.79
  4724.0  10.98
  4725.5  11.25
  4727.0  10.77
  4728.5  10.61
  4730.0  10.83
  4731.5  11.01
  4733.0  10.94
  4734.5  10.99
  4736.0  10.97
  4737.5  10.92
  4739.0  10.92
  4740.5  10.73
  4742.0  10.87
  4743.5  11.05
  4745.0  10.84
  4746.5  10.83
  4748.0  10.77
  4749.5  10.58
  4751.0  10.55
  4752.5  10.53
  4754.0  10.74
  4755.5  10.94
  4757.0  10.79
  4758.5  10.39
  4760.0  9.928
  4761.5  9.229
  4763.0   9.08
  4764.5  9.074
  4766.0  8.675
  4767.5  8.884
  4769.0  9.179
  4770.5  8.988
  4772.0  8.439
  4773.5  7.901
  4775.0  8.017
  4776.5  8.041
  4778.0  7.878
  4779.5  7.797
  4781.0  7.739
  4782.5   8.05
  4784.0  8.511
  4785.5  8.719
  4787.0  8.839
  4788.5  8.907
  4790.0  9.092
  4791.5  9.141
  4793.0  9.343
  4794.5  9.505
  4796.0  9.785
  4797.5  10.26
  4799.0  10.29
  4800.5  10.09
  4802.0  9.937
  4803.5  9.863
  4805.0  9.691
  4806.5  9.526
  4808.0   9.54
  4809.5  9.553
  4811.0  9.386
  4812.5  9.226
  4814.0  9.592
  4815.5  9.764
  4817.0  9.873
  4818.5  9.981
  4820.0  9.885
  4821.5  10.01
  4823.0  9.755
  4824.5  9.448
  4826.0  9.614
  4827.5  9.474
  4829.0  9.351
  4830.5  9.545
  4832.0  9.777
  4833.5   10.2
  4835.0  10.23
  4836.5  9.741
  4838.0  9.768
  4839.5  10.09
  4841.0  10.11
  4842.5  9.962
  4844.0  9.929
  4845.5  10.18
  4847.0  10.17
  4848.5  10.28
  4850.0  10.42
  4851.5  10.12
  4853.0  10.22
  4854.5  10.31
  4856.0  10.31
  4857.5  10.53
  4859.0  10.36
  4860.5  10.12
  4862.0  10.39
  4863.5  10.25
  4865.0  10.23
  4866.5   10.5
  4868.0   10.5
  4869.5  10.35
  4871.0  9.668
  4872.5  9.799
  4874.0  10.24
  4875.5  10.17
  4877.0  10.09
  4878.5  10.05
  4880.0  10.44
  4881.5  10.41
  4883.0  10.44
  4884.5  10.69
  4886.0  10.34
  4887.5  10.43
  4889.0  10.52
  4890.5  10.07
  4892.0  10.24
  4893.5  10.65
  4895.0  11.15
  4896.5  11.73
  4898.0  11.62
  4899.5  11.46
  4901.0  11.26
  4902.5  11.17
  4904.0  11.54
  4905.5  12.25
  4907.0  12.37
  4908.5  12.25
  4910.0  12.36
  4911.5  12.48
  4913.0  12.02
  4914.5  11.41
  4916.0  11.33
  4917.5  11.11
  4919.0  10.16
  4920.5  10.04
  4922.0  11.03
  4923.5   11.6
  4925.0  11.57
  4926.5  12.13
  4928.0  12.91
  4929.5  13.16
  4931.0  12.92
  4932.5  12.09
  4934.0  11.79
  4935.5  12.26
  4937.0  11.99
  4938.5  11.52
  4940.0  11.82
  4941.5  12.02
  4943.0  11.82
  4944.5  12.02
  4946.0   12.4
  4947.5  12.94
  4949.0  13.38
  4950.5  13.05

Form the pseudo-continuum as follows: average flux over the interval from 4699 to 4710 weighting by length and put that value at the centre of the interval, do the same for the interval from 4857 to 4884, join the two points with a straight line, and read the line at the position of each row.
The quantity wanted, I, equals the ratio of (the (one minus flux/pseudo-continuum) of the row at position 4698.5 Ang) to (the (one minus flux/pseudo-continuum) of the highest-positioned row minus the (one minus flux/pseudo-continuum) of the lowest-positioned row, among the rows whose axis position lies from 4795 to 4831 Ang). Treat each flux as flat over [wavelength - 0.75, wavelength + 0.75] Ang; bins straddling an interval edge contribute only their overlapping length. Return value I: -4.9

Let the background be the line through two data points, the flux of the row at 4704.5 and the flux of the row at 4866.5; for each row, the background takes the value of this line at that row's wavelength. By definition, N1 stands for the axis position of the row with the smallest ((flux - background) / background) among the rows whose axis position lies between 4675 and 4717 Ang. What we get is 4682.0 Ang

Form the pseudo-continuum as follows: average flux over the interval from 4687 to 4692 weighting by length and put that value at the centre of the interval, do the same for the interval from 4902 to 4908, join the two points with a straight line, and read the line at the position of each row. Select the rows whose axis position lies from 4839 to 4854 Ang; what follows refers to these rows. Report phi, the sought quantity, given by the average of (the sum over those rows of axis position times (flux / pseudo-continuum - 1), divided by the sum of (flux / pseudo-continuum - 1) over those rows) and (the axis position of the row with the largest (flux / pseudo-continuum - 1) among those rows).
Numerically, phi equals 4848.0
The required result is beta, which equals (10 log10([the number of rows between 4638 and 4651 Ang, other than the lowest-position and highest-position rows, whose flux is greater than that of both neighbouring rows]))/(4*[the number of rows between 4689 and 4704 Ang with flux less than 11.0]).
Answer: 0.753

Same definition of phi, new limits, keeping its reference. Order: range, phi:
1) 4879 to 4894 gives 4885.7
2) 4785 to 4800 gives 4795.1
